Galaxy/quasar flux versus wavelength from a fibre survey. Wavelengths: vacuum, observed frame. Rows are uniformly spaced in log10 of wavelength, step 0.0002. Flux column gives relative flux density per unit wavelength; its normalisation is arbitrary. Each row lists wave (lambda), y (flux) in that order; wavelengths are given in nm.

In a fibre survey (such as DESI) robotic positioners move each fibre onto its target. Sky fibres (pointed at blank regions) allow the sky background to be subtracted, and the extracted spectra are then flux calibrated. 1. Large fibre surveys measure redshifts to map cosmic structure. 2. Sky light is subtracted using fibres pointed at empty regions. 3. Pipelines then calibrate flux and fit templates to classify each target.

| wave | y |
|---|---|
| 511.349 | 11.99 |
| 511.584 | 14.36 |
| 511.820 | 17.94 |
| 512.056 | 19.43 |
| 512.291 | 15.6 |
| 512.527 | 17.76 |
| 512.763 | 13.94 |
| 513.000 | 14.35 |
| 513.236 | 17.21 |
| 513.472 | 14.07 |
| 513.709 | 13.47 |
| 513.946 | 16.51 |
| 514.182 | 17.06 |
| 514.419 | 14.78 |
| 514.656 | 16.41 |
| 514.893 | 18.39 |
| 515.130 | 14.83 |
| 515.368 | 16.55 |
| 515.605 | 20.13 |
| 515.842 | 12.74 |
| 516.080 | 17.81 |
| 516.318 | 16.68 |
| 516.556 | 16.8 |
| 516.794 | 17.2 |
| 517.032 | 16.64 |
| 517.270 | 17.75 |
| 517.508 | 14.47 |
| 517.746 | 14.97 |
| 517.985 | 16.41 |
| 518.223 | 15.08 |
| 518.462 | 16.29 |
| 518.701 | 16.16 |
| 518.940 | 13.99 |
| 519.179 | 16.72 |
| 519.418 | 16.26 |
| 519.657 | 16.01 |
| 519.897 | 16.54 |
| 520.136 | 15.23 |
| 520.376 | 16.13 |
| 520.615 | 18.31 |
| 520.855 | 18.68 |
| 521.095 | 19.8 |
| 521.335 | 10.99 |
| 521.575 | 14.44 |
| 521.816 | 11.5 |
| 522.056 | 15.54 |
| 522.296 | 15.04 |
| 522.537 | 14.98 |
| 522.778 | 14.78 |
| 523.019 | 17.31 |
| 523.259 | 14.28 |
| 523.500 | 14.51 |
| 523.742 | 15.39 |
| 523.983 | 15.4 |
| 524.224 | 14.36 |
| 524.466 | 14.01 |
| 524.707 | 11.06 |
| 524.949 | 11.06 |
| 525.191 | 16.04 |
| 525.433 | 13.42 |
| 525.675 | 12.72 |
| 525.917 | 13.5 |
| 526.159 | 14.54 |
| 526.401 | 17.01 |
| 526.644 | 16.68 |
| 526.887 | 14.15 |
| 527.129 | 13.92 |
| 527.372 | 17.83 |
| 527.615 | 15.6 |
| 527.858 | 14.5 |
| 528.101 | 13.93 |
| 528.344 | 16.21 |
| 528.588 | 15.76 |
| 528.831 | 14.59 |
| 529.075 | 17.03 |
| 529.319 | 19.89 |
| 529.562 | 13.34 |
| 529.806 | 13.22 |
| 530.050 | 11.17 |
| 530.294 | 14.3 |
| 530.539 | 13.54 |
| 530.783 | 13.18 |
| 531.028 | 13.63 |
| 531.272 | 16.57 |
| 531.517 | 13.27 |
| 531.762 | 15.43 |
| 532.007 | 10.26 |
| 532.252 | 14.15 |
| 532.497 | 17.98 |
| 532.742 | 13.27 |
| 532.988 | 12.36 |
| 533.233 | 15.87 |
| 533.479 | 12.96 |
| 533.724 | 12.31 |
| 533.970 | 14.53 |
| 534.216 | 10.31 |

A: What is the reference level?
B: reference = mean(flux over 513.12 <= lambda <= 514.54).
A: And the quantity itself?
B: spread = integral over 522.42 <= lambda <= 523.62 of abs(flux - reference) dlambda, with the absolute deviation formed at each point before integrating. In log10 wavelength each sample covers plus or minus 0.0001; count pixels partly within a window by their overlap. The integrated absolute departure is 1.3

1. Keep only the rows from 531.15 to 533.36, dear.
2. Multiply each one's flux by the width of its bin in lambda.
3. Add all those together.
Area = 32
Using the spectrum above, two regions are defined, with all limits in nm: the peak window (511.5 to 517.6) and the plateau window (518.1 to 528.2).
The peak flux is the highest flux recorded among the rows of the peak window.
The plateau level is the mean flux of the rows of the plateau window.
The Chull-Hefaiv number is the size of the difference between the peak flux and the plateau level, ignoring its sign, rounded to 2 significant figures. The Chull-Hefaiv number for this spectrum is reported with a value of 5.0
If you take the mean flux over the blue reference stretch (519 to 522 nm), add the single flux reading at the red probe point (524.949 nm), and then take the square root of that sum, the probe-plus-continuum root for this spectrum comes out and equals 5.19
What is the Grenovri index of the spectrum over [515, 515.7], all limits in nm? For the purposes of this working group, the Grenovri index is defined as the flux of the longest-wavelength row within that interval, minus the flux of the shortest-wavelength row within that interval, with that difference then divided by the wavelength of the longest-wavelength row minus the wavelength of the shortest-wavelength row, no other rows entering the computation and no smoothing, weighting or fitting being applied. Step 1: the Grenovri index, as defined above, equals 11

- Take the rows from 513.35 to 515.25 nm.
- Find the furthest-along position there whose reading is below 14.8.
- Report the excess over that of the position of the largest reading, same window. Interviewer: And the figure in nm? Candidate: 0.47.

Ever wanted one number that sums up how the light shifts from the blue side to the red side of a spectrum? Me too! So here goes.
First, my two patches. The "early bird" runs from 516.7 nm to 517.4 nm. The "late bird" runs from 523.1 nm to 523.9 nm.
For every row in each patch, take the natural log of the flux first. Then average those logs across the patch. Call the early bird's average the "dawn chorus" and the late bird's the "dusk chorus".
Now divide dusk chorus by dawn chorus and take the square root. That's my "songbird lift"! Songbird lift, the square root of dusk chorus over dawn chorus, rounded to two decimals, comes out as 0.97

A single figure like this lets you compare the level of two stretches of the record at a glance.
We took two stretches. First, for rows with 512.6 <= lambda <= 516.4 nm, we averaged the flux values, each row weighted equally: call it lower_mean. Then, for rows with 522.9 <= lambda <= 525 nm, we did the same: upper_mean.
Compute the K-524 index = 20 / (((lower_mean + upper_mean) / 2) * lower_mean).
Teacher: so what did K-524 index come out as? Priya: 0.083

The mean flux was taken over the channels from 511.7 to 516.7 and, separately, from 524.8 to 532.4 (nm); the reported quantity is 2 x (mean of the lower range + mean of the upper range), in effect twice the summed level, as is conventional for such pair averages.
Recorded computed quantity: 61.7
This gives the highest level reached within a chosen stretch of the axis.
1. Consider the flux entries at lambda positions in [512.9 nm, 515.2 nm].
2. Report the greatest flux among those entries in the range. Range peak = 18.39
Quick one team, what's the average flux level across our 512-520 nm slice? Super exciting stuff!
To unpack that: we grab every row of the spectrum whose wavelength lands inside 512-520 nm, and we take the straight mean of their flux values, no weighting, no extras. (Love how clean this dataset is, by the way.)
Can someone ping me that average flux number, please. 16.1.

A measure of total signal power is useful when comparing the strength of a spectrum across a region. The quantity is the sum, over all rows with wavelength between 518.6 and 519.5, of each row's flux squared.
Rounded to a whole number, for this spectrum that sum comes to 1001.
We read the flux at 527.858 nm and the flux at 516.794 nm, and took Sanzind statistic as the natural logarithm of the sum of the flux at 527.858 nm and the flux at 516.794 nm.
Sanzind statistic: 3.46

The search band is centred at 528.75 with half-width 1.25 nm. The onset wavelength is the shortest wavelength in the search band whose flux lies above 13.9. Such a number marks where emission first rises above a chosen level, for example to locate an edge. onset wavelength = 527.615 nm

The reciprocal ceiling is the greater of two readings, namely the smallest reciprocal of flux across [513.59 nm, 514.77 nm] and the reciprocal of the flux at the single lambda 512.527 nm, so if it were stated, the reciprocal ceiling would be 0.059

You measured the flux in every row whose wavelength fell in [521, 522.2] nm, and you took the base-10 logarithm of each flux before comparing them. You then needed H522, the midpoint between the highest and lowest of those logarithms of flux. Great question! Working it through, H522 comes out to 1.169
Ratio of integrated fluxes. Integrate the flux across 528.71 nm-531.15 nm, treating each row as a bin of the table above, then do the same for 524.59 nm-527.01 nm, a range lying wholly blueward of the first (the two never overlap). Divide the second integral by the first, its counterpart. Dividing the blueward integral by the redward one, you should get 0.97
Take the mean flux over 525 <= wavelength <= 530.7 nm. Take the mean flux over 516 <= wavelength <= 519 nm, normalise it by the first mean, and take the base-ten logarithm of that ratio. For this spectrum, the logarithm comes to 0.04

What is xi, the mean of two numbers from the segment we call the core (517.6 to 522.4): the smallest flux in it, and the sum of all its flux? 163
